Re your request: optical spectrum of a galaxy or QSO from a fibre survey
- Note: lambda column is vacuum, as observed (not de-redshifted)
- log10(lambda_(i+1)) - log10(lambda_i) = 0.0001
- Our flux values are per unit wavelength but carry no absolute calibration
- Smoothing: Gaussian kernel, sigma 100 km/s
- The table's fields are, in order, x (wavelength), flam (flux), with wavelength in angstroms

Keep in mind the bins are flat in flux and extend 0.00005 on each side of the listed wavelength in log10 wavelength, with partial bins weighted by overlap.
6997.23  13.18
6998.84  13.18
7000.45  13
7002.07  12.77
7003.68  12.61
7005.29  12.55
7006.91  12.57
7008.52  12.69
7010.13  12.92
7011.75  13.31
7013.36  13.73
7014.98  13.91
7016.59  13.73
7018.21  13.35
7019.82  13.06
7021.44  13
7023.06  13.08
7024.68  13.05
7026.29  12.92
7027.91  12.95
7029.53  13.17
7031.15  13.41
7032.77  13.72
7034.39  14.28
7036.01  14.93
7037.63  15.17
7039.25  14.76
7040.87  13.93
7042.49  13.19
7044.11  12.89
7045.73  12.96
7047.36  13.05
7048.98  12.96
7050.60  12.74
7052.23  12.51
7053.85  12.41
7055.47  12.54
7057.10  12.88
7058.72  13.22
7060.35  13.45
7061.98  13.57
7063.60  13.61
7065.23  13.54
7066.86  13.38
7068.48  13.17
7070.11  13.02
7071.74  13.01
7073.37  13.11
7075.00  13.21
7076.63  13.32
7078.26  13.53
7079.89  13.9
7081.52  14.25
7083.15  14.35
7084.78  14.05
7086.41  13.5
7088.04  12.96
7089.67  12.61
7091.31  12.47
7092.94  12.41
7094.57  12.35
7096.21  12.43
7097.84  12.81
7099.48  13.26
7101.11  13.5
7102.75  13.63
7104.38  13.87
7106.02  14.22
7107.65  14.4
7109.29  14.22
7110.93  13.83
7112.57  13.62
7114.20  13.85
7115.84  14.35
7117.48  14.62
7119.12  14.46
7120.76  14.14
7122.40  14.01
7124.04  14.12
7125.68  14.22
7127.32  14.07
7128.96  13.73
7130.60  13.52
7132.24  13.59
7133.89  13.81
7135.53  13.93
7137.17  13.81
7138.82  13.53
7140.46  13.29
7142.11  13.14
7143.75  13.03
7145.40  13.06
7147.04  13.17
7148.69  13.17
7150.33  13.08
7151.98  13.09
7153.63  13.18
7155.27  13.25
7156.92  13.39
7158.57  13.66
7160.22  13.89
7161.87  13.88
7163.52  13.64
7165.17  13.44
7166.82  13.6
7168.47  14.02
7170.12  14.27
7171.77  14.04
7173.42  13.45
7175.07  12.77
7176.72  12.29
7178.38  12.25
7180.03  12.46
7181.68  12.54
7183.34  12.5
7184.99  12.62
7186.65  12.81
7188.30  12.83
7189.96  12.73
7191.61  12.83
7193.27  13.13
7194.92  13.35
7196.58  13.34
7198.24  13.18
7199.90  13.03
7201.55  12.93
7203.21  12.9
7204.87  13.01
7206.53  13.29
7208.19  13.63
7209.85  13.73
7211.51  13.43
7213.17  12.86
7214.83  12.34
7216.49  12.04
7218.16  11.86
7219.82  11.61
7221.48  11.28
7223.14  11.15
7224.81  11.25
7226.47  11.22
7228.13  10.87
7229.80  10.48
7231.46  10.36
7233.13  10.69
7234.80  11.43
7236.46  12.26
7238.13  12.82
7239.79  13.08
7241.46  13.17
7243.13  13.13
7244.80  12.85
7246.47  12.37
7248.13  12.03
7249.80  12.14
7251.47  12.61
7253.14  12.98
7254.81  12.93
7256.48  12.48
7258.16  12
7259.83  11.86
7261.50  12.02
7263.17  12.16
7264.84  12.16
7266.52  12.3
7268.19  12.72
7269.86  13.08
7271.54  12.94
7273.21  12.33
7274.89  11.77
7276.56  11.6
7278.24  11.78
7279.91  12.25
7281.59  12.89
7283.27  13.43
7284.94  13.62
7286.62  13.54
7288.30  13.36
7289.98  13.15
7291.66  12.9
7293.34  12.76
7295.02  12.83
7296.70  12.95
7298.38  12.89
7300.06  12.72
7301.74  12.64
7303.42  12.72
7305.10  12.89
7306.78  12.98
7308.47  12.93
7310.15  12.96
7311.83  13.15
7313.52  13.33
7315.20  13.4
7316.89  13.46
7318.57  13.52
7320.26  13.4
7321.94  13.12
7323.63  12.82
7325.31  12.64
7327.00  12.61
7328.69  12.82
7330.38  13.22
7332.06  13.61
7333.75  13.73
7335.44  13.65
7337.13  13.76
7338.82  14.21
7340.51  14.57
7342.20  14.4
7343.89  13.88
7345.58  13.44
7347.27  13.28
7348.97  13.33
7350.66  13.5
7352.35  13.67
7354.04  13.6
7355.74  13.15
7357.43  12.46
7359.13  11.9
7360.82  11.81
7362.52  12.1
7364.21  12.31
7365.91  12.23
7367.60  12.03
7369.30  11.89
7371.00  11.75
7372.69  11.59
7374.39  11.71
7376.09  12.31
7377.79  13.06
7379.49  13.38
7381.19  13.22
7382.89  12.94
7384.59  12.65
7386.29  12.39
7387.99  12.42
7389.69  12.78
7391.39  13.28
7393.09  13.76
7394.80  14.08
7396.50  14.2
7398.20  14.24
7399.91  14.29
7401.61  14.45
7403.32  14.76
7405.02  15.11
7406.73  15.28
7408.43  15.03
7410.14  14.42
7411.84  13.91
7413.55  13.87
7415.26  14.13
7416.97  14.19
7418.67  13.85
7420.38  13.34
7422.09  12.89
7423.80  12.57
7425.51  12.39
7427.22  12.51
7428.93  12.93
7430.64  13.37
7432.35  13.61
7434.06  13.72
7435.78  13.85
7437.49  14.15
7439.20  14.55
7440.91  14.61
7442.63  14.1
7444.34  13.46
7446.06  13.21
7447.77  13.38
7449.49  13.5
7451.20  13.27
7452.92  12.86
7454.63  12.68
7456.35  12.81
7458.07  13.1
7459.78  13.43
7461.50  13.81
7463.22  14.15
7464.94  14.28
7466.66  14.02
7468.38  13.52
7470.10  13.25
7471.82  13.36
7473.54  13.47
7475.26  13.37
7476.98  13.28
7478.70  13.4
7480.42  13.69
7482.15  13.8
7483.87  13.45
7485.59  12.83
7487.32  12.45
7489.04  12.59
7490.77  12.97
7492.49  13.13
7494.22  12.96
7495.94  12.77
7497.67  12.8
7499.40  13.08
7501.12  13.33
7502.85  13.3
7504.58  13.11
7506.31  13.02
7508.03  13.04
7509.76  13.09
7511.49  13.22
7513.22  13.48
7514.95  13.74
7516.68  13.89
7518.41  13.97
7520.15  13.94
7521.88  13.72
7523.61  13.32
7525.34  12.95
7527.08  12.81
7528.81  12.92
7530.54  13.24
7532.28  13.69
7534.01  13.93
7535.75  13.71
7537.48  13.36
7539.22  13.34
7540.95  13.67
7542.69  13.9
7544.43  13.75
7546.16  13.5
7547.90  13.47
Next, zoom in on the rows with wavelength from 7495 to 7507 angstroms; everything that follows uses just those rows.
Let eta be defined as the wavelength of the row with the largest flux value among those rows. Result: 7501.12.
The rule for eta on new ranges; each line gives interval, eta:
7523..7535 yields 7534.01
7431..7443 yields 7440.91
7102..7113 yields 7107.65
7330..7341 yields 7340.51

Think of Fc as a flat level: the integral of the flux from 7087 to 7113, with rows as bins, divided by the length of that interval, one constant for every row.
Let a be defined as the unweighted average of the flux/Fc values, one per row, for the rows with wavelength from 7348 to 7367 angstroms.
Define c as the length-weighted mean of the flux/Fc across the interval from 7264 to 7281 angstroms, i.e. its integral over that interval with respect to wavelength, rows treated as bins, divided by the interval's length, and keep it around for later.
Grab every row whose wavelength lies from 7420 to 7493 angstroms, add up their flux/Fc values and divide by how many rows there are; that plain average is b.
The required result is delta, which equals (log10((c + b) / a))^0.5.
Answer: 0.55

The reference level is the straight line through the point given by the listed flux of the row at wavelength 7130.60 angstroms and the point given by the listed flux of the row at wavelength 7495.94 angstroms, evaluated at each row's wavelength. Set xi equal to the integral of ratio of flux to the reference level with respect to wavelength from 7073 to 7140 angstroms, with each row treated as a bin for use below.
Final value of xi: 67 angstroms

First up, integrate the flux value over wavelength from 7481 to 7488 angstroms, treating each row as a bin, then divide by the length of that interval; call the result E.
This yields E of 13.2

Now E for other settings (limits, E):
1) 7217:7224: 11.5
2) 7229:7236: 10.8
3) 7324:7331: 12.8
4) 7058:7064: 13.5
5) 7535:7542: 13.5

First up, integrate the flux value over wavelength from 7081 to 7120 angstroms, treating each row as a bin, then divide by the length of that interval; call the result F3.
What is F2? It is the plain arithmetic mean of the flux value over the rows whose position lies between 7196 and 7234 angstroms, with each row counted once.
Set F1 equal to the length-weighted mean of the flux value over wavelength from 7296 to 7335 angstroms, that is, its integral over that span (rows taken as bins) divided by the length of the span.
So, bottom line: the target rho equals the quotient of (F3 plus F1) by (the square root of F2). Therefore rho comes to 7.63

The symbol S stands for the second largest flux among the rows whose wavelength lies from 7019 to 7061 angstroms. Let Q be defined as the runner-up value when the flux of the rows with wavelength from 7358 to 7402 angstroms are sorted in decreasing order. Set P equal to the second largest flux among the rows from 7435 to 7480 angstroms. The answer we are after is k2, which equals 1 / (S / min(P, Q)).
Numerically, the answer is 0.96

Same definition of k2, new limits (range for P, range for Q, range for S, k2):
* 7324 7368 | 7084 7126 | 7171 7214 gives 1.05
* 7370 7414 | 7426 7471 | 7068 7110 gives 1.01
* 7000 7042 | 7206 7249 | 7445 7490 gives 0.96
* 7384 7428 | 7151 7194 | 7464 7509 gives 1.00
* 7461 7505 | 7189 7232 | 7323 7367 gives 0.95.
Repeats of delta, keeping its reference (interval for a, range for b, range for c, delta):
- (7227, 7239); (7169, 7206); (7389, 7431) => 0.61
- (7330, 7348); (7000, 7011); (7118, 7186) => 0.53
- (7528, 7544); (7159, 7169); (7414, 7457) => 0.55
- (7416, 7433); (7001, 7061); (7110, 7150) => 0.56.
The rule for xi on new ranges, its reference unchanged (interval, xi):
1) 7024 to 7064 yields 39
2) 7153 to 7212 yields 58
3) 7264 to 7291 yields 26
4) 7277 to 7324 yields 46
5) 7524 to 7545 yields 22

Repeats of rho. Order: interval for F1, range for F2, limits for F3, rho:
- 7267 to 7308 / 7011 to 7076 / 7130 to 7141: 7.23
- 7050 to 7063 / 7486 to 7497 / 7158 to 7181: 7.36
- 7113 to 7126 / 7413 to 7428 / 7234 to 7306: 7.35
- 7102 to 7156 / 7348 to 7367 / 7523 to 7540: 7.58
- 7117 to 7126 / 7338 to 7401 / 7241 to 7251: 7.44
